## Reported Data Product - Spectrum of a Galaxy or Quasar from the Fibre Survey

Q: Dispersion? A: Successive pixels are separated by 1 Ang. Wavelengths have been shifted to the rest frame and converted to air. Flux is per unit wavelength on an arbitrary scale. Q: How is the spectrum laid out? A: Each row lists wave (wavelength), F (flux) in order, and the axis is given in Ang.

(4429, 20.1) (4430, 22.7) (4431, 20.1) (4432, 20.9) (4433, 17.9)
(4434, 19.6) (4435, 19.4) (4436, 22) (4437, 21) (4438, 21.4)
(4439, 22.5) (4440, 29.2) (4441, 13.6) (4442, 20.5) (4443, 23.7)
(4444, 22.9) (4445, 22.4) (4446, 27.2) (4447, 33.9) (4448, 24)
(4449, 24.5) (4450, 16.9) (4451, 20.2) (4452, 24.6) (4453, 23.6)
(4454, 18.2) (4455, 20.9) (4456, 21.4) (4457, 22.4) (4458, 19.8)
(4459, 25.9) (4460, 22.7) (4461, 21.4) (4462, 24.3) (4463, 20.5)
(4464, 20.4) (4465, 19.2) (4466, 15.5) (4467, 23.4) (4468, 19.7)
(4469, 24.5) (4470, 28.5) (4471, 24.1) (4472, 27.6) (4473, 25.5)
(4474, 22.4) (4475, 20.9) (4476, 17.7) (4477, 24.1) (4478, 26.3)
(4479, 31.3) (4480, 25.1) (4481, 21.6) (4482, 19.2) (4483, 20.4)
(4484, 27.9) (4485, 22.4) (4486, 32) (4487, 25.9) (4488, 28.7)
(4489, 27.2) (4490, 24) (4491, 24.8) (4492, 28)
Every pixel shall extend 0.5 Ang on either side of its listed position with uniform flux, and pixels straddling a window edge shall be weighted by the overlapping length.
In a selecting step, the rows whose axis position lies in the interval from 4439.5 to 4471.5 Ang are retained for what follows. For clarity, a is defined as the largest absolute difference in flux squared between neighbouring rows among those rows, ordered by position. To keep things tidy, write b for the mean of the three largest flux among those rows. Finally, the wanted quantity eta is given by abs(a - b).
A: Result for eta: 637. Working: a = 668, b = 30.5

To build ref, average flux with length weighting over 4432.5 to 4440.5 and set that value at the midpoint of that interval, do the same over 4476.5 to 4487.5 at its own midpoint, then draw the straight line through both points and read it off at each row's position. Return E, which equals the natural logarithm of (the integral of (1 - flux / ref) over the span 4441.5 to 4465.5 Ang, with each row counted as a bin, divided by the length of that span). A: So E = -4.2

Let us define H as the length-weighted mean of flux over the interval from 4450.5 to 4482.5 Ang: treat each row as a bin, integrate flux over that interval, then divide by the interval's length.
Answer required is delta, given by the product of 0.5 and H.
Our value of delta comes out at 11.3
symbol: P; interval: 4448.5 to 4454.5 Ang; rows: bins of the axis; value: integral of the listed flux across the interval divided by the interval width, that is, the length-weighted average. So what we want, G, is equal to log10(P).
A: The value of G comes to 1.33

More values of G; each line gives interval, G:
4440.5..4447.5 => 1.37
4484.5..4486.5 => 1.43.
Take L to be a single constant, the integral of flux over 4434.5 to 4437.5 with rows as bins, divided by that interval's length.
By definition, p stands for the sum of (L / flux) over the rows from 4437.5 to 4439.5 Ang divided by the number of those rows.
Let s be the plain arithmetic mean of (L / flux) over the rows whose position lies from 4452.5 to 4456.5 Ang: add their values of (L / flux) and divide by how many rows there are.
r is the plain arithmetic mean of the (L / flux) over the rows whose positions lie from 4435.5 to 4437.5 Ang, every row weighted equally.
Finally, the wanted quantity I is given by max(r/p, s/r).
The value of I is 1.03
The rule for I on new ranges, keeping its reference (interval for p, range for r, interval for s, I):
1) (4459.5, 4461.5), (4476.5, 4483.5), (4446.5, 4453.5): 1.02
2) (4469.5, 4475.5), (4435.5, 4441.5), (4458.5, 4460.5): 1.19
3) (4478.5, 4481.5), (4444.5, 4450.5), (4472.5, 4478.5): 1.07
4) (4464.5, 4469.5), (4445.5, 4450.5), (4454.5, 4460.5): 1.09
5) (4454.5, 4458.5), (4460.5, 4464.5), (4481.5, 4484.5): 0.98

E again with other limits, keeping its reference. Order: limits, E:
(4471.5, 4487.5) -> -3.9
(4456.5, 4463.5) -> -3.2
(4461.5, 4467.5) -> -2.0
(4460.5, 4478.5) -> -2.7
